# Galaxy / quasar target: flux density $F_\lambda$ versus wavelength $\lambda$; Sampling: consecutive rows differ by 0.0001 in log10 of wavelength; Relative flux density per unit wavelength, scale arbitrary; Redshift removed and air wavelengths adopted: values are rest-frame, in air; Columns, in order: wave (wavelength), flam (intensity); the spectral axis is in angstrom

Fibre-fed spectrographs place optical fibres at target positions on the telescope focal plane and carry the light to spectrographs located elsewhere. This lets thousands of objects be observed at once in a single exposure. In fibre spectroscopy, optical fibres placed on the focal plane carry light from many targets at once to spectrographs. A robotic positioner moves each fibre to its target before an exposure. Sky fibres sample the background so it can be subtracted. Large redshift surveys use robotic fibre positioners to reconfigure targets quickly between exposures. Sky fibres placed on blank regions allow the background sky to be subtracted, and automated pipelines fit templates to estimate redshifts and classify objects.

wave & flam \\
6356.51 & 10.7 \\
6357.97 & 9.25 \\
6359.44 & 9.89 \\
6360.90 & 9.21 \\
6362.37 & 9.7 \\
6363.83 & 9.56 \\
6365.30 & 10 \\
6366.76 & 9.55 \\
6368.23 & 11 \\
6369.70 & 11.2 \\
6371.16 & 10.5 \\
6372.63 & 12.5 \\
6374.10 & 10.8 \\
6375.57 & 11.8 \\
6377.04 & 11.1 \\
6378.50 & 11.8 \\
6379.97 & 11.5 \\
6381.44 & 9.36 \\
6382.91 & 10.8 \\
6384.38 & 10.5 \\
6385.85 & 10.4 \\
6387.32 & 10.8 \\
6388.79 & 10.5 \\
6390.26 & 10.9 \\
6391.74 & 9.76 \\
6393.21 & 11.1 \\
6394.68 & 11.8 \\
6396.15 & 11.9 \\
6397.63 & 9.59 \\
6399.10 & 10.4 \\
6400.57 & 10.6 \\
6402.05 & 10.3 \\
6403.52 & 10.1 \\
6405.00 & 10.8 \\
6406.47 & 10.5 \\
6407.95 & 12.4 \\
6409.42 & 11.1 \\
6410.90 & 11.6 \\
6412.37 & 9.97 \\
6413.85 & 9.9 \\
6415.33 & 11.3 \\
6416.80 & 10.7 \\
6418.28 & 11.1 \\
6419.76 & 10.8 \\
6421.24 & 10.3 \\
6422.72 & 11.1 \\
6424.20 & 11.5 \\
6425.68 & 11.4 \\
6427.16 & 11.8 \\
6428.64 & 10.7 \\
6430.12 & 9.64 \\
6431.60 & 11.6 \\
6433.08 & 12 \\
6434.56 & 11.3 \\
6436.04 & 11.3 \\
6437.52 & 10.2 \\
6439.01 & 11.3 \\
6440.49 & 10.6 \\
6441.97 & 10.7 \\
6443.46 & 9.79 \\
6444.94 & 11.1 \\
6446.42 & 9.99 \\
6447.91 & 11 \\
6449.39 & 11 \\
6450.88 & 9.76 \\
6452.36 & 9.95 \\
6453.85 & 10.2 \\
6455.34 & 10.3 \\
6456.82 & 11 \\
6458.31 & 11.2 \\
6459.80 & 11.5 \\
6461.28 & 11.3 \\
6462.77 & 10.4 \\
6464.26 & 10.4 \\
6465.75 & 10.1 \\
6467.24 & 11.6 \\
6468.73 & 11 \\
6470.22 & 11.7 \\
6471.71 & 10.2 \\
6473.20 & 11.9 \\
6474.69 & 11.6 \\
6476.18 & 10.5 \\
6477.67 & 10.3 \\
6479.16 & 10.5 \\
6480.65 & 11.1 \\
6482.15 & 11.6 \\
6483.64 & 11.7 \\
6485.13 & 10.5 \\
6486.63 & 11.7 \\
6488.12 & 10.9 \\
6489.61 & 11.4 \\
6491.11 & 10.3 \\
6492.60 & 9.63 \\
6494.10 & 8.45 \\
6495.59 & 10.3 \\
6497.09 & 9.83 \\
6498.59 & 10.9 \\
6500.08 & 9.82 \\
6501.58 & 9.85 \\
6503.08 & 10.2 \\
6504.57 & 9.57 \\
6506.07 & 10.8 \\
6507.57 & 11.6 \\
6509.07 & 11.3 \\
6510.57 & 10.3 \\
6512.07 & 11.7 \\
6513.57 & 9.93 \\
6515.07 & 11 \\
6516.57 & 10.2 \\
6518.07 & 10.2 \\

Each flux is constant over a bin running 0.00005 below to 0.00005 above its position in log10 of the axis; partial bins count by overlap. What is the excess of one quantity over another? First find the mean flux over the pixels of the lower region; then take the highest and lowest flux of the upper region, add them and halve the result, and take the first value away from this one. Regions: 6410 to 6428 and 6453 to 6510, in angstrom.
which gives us -0.8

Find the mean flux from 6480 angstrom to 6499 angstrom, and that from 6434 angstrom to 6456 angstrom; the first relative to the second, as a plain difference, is 0.07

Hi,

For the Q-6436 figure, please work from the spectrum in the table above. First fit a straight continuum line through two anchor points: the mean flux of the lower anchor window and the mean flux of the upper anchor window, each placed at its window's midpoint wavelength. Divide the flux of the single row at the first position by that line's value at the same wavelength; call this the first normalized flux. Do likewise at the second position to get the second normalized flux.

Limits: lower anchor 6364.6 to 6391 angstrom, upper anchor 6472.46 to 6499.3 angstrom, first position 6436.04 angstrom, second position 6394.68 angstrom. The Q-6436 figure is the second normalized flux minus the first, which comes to 0.042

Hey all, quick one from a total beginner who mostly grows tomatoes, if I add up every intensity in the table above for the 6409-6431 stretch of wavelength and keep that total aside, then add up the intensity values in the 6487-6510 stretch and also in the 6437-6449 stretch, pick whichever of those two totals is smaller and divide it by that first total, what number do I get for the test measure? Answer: 0.52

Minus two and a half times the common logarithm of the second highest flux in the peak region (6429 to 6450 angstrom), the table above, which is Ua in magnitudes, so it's -2.66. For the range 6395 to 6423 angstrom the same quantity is -2.69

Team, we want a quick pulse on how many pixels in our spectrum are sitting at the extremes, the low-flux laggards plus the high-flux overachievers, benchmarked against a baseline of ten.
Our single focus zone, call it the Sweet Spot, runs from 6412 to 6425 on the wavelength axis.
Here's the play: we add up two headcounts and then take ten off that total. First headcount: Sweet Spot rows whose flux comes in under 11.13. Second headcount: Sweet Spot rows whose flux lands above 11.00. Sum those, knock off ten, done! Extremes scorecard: 1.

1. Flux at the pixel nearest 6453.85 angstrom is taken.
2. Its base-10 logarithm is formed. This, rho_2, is 1.01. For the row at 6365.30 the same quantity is 1.00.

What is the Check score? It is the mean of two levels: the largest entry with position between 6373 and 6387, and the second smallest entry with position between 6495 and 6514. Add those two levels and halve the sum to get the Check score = 10.8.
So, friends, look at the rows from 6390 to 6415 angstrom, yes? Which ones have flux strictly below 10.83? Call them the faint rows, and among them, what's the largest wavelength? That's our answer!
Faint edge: 6413.85 angstrom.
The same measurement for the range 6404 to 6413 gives 6412.37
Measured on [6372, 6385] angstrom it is 6384.38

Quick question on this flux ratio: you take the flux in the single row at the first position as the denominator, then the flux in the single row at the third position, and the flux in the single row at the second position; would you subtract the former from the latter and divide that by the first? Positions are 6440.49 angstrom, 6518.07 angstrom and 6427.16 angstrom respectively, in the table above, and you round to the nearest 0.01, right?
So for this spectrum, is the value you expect 0.15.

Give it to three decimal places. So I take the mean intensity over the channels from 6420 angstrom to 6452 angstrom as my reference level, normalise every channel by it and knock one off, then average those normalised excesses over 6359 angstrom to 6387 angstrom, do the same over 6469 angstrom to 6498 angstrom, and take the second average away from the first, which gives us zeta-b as -0.014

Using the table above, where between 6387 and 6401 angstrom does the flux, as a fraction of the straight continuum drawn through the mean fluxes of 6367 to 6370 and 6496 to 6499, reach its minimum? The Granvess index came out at 6397.63 angstrom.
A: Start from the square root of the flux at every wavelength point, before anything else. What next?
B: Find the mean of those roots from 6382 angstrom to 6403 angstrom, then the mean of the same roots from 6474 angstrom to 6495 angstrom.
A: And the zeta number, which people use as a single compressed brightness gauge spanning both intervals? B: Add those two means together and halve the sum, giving 3.27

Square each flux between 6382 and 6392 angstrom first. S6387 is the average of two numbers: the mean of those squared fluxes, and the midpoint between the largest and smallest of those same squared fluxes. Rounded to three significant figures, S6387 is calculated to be 109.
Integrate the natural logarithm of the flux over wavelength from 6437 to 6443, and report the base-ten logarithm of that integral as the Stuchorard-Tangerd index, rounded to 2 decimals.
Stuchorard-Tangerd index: 1.15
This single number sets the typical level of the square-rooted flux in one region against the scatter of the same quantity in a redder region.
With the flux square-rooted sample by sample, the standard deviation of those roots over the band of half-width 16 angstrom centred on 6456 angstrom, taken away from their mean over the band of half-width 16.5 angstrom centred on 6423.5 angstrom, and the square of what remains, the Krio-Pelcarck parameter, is 10.4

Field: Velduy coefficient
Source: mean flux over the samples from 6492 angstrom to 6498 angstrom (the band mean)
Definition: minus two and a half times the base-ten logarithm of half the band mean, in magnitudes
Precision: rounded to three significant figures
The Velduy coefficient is -1.70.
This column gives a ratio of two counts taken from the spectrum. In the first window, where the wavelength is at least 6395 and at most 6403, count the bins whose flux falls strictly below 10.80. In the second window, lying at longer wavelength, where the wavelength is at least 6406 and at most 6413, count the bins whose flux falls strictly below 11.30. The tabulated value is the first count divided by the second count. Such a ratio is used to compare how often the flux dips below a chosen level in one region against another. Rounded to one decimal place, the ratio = 1.3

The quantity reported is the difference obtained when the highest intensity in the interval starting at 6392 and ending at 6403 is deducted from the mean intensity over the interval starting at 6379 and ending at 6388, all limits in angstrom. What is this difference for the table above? -1.3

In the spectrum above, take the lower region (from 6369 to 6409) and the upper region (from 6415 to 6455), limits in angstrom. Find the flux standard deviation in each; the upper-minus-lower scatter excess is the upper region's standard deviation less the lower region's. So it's -0.14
